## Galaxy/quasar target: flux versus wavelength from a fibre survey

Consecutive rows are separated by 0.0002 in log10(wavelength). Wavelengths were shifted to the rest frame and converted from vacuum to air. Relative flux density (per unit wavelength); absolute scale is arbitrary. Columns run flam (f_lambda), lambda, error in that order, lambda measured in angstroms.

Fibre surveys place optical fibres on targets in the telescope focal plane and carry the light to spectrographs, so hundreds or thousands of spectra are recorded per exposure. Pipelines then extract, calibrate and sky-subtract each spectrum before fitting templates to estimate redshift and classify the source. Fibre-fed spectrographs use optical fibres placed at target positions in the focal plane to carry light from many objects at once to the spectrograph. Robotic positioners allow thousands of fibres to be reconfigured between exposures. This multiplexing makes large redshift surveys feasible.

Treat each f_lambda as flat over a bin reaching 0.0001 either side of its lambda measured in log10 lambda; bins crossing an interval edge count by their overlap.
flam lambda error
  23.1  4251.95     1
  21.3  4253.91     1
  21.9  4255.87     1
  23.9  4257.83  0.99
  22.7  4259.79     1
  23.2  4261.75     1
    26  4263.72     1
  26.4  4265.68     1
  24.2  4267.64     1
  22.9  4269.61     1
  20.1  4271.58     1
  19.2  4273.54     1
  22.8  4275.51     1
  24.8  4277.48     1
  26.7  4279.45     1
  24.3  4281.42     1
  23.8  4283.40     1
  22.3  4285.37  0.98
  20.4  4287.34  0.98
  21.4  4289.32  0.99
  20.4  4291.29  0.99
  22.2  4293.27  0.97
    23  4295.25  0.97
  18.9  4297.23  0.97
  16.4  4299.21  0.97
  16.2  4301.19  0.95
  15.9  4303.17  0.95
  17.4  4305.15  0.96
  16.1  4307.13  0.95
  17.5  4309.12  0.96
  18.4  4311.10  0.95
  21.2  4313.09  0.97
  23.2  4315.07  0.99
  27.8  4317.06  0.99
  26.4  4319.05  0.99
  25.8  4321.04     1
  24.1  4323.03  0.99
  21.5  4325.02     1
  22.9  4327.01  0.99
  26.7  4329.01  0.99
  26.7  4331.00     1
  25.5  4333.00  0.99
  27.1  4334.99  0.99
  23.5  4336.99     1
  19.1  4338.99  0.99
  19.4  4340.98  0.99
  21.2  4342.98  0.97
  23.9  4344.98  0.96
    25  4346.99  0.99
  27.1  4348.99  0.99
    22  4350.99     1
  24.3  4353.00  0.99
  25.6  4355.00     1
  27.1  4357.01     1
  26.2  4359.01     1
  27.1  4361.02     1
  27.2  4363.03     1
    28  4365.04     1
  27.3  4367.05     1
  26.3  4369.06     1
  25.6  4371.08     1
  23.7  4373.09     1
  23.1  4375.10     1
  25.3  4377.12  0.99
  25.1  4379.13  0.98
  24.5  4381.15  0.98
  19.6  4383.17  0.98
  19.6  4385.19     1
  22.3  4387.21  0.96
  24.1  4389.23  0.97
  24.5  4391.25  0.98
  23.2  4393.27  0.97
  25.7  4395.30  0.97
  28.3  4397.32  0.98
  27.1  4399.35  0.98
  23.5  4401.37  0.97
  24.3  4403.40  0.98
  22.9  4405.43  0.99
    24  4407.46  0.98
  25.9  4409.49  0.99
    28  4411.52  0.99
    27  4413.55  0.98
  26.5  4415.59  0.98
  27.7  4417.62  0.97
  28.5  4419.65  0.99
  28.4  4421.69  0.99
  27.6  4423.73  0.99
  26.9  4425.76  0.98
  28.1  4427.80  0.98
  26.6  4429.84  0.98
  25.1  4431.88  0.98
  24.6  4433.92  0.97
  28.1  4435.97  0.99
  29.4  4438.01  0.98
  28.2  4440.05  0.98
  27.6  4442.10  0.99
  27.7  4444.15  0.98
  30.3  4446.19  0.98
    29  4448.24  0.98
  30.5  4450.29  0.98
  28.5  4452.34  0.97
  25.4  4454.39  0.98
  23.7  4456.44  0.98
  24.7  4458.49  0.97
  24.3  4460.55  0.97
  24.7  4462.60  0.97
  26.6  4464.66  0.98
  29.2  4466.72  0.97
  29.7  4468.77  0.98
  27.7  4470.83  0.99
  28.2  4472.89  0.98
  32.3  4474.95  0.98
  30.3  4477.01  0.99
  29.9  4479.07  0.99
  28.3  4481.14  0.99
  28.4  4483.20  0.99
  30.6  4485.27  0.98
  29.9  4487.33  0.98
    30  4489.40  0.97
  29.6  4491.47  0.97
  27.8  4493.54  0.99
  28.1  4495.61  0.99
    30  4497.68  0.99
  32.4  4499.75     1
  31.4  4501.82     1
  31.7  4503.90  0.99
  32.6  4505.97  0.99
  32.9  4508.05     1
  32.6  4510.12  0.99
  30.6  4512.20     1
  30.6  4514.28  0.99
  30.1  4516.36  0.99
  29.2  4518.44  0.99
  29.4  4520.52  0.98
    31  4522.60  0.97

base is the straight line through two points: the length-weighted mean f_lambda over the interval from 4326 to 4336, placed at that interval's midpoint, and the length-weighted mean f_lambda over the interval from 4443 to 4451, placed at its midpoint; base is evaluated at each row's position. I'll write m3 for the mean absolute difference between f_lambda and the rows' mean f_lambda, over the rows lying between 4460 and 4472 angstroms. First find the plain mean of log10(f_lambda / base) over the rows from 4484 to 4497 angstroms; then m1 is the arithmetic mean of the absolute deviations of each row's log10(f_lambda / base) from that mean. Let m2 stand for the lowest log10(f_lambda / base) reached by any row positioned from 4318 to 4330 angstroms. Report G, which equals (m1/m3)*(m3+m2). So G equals 0.014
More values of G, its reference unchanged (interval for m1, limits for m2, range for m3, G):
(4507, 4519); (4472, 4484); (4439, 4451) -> 0.017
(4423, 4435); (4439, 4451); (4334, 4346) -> 0.019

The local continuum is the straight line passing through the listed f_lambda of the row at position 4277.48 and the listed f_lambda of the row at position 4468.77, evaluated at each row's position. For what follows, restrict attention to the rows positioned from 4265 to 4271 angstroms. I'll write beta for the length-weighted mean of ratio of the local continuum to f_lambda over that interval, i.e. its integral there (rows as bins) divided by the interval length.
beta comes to 1.02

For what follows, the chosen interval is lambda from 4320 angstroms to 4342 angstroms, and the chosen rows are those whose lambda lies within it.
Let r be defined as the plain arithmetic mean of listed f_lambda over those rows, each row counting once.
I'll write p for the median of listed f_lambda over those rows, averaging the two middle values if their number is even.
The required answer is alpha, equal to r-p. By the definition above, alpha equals -0.25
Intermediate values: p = 24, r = 24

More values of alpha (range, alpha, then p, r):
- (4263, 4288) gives -0.42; 24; 23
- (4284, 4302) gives -0.27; 20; 20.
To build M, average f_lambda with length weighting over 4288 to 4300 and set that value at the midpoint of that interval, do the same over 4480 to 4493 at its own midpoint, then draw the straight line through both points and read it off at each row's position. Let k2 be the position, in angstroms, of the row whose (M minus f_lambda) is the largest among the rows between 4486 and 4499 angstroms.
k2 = 4493.54 angstroms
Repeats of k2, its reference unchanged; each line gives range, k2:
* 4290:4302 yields 4301.19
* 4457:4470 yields 4460.55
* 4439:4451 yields 4442.10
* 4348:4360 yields 4350.99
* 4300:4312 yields 4303.17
